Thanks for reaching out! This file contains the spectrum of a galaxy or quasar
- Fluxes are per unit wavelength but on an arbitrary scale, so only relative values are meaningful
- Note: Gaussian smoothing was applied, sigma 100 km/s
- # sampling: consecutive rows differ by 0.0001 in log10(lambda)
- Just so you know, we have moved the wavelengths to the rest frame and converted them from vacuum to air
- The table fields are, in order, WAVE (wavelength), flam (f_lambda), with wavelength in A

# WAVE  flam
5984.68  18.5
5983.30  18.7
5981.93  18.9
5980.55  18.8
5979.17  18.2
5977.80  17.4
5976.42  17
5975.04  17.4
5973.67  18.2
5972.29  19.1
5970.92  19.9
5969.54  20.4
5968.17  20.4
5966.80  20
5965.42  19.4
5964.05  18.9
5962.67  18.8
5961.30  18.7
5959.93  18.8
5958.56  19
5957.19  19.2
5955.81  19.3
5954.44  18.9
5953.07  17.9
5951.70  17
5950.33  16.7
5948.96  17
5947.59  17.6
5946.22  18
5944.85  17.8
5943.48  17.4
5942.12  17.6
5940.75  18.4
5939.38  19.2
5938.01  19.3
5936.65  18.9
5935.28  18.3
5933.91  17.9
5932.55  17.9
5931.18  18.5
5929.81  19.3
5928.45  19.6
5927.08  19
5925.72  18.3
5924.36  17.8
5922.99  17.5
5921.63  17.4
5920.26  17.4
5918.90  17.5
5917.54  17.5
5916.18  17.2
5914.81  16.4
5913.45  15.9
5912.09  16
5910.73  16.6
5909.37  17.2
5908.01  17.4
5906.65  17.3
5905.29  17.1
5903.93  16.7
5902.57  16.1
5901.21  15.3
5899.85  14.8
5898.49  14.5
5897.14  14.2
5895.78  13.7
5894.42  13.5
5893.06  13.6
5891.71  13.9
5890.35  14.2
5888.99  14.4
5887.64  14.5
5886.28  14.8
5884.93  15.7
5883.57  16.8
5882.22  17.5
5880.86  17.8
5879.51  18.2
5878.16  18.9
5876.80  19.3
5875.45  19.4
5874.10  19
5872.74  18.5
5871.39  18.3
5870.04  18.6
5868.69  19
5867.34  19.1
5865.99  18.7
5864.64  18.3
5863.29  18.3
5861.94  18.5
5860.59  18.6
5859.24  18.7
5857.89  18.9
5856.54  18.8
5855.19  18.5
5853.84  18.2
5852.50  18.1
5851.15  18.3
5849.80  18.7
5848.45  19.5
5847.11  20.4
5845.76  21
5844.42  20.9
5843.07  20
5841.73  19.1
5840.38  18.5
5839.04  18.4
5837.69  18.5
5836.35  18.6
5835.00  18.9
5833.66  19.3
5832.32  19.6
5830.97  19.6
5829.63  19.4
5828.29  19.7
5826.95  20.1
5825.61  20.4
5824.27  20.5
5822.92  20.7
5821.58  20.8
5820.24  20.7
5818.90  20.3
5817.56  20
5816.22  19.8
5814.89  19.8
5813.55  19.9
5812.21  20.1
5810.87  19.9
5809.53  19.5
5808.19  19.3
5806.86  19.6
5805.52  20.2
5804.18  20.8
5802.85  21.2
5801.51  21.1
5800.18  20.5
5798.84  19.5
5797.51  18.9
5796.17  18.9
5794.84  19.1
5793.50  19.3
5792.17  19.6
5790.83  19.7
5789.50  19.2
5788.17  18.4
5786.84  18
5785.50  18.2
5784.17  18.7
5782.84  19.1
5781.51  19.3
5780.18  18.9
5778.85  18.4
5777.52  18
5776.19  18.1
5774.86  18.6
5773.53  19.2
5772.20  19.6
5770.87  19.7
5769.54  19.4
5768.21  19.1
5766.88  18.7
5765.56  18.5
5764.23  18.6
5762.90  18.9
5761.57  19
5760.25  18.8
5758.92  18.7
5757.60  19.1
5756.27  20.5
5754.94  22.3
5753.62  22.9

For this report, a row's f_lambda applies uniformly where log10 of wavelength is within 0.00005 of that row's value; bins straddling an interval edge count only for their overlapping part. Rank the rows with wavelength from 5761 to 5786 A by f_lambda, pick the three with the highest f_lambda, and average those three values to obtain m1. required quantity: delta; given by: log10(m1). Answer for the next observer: 1.29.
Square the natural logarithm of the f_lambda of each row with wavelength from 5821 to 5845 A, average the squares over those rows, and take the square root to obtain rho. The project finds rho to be 2.98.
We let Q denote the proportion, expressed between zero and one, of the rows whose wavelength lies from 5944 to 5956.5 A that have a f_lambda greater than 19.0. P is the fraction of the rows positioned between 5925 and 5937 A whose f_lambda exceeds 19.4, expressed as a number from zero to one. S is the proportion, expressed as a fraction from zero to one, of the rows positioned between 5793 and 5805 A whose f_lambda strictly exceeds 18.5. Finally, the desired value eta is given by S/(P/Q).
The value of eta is 1.0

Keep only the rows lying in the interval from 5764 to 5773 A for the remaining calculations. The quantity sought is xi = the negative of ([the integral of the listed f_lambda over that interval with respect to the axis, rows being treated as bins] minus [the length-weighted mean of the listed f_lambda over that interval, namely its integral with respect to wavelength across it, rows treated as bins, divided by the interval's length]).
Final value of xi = -153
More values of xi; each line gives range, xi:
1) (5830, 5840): -171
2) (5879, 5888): -132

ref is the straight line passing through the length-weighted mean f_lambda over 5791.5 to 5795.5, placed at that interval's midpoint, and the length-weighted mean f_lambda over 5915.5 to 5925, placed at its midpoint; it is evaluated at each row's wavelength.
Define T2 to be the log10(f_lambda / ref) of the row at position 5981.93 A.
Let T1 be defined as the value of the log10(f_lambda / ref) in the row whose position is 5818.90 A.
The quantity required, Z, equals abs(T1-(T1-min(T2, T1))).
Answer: 0.030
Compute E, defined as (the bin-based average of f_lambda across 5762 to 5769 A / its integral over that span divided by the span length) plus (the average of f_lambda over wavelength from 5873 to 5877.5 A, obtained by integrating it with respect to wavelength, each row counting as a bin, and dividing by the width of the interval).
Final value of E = 37.9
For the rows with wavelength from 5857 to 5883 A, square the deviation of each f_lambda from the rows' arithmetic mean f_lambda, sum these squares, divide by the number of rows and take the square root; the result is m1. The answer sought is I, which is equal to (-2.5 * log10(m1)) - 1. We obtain -0.2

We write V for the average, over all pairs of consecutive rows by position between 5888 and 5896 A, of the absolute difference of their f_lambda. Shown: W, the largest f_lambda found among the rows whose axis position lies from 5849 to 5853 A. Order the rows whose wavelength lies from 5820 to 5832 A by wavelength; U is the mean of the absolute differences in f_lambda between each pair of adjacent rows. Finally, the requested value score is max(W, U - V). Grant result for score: 18.7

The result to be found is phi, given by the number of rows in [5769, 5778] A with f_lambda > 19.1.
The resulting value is 4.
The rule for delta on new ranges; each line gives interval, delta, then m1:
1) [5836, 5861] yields 1.32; 20.8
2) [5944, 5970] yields 1.31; 20.3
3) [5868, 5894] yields 1.28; 19.2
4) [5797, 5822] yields 1.32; 21.0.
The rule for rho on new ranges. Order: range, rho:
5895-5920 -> 2.78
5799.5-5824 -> 3.01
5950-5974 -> 2.94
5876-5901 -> 2.74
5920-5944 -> 2.91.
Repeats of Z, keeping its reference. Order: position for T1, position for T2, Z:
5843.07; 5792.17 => 0.006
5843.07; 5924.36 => 0.010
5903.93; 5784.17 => 0.025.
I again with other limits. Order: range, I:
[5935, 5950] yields -0.6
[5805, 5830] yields -0.1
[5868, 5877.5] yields 0.0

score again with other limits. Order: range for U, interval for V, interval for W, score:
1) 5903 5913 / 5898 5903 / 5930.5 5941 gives 19.3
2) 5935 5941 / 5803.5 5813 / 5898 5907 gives 17.3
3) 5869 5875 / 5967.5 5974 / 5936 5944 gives 19.3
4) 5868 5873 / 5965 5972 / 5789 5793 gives 19.7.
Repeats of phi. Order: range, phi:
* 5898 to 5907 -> 0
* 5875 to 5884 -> 2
